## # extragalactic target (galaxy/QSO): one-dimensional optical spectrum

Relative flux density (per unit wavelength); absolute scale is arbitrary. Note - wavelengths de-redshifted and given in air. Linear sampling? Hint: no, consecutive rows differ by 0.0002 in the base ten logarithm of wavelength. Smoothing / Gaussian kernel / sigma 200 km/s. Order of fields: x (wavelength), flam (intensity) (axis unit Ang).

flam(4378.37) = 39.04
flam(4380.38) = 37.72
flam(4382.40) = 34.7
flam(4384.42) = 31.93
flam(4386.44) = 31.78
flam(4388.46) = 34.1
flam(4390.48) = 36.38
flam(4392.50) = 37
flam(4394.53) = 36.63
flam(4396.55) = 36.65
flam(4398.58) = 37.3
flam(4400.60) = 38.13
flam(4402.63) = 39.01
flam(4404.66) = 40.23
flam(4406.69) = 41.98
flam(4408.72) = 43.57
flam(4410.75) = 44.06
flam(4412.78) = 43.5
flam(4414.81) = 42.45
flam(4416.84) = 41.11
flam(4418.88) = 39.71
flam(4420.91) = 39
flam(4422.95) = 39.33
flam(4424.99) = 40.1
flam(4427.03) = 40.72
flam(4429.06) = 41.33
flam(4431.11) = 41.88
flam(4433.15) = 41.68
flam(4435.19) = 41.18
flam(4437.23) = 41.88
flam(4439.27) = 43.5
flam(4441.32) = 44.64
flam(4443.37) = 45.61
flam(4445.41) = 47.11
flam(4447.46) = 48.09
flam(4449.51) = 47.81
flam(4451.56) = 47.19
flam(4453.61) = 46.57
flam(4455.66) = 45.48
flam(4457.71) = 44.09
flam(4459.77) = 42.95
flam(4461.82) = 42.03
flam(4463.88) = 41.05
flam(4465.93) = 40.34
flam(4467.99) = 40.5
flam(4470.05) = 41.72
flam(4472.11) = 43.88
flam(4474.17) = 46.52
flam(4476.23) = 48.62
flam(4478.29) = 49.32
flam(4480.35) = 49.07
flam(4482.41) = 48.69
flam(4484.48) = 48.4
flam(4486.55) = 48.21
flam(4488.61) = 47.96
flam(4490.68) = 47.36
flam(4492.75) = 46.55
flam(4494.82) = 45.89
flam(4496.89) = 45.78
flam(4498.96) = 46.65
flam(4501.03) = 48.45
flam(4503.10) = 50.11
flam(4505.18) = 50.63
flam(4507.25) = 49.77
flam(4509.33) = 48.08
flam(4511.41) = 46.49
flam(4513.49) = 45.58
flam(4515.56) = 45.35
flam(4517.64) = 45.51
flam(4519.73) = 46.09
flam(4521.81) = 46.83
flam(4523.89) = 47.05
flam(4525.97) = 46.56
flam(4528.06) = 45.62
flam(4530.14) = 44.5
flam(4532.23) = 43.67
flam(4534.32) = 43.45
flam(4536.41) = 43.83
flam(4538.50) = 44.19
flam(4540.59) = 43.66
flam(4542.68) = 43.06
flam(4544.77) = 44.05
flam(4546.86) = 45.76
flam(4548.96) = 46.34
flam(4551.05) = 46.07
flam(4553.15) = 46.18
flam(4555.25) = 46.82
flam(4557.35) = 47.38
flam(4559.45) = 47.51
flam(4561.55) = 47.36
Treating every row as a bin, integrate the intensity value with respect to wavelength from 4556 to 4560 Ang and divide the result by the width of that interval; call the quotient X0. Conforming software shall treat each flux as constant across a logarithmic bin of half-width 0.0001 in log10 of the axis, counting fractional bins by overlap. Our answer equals 47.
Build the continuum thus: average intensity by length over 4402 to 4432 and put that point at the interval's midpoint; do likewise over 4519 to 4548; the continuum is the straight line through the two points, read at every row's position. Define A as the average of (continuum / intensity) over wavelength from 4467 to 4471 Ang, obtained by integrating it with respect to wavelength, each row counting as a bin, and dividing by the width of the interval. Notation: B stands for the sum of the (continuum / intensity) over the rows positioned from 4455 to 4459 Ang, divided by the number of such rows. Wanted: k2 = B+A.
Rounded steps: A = 1.04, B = 0.95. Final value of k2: 1.991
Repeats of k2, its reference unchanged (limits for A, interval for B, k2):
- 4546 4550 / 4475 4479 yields 1.863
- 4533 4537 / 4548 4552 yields 2.011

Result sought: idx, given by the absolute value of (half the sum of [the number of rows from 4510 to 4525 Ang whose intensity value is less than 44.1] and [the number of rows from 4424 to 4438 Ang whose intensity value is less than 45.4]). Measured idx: 3.50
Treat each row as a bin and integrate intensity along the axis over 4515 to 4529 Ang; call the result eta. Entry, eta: 646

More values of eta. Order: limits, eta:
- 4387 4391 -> 139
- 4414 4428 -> 564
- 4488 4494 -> 283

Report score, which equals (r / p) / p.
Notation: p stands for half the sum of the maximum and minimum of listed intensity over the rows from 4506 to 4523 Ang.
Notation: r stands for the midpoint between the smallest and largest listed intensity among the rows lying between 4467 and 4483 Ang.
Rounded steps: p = 47.6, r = 44.9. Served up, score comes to 0.0199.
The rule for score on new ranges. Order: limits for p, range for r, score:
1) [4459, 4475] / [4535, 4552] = 0.0237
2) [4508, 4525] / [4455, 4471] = 0.0197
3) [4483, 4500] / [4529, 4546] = 0.0197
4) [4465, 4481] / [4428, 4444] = 0.0216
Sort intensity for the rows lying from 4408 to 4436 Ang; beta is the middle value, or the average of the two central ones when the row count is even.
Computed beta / 41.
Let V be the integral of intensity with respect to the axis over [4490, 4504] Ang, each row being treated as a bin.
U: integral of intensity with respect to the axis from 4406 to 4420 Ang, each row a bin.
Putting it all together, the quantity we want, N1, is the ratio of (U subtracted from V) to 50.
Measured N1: 1.4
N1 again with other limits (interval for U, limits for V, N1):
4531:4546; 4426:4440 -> -1.4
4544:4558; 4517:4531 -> 0.0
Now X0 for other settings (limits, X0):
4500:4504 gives 49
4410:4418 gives 43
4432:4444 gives 43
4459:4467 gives 42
